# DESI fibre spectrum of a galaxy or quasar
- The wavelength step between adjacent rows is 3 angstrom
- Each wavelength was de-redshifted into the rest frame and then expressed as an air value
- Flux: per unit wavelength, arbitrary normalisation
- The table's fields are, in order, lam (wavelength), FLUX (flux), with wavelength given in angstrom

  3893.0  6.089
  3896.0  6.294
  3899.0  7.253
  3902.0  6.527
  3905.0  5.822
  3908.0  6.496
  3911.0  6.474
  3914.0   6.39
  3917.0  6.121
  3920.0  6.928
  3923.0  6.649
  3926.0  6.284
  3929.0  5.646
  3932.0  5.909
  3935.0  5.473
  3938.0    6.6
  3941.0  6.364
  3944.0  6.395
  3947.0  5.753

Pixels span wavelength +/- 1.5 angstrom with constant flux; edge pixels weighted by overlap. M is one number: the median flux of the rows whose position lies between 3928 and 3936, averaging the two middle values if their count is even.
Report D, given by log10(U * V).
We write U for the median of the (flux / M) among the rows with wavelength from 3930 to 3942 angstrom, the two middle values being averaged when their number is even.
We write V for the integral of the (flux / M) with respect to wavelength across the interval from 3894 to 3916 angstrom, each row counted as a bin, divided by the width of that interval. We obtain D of 0.094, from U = 1.087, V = 1.14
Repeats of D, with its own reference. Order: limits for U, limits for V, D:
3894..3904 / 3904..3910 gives 0.105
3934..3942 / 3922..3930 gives 0.093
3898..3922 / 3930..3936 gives 0.065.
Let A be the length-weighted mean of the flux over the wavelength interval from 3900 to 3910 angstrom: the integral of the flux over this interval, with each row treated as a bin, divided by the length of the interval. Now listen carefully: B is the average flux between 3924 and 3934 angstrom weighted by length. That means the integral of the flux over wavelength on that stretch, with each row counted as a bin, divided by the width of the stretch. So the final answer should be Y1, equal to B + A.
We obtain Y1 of 12.30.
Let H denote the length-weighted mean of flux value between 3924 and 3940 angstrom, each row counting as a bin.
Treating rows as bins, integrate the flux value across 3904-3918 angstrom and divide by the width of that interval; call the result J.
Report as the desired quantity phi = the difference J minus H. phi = 0.3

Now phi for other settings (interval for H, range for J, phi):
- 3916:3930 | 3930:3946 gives -0.2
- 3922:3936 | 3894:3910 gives 0.5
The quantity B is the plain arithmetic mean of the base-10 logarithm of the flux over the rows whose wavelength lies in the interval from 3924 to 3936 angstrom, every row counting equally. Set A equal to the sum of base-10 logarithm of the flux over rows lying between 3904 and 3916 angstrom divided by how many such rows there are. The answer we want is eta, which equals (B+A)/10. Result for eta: 0.156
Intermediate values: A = 0.799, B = 0.765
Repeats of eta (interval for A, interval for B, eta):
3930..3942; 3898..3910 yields 0.160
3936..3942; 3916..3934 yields 0.161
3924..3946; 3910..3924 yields 0.160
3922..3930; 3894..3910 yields 0.160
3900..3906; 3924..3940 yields 0.157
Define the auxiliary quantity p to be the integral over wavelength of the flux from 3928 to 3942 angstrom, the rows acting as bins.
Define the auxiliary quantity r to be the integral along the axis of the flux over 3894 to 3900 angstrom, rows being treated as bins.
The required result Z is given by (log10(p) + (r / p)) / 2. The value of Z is 1.20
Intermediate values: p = 84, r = 40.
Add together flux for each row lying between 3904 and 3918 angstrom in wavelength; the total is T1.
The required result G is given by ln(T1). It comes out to 3.4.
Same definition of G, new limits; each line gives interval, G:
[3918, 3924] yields 2.6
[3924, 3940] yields 3.4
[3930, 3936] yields 2.4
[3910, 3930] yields 3.8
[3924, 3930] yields 2.5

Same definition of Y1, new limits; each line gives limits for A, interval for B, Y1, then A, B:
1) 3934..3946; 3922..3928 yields 12.60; 6.22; 6.38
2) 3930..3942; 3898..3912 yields 12.55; 6.06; 6.49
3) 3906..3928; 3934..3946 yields 12.66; 6.44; 6.22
